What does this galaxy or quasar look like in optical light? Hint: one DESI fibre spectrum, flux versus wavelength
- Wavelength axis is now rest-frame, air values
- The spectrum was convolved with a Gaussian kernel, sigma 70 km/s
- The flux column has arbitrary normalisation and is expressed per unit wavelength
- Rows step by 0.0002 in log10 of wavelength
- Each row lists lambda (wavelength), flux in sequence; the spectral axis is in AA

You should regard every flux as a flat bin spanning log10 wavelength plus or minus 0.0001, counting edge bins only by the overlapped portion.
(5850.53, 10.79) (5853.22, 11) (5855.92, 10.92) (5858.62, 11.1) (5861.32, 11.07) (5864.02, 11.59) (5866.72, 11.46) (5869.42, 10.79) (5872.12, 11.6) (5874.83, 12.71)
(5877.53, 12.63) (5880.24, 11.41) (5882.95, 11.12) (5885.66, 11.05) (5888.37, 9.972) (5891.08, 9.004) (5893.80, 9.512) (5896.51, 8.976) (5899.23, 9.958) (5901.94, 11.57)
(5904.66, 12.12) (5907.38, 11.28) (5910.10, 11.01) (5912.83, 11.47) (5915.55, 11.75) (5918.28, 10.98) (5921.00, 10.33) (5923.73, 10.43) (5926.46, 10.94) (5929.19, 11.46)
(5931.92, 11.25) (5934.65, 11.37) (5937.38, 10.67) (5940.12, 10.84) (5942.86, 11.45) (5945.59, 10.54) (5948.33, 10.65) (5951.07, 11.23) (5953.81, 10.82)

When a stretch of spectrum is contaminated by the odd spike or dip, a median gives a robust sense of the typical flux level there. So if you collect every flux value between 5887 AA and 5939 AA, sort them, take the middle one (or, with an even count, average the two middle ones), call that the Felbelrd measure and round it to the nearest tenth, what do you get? 11.0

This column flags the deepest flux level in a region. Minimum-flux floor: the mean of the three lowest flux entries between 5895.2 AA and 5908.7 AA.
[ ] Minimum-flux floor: 10.1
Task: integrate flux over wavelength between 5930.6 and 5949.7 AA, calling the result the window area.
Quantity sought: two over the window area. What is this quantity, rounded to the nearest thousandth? 0.010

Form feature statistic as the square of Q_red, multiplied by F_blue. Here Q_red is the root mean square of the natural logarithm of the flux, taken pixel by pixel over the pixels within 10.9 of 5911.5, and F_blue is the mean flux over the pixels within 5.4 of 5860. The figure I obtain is 65.7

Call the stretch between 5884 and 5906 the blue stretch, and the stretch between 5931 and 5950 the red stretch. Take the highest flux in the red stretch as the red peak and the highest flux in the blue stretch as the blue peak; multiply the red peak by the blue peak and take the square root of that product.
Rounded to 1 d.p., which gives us 11.8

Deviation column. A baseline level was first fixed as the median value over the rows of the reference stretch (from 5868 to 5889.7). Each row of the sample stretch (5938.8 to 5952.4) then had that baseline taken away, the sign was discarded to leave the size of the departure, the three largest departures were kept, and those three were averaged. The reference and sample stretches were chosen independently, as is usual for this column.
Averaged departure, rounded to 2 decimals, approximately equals 0.59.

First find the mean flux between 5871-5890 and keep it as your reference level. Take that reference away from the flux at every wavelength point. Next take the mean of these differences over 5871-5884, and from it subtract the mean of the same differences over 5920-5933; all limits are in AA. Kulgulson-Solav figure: 1.0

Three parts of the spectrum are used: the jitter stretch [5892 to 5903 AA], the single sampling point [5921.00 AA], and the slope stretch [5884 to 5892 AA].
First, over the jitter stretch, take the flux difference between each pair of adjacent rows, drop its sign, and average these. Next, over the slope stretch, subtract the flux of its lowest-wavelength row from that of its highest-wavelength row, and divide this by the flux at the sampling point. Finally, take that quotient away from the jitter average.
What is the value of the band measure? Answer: 1.2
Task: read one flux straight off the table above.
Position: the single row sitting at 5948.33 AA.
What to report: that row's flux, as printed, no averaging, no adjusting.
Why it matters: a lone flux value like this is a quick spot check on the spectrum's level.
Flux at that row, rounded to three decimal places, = 10.650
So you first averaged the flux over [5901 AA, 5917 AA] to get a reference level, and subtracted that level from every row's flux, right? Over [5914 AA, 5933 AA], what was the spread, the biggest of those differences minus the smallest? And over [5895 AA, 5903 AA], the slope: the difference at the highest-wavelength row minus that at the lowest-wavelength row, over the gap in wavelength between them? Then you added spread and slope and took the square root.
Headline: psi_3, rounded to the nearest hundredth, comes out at 1.38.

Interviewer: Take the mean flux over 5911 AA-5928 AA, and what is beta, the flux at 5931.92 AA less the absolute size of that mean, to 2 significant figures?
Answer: 0.27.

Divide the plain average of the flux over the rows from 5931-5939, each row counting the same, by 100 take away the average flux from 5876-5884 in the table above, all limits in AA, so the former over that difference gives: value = 0.126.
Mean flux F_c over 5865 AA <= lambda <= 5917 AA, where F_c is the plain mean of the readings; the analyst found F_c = 11.0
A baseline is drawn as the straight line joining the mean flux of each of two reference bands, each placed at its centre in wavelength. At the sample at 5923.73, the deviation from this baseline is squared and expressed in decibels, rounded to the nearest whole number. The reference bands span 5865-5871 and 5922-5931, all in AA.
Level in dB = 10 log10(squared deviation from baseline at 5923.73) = -6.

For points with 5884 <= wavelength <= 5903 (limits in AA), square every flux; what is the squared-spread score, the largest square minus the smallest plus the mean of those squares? 154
